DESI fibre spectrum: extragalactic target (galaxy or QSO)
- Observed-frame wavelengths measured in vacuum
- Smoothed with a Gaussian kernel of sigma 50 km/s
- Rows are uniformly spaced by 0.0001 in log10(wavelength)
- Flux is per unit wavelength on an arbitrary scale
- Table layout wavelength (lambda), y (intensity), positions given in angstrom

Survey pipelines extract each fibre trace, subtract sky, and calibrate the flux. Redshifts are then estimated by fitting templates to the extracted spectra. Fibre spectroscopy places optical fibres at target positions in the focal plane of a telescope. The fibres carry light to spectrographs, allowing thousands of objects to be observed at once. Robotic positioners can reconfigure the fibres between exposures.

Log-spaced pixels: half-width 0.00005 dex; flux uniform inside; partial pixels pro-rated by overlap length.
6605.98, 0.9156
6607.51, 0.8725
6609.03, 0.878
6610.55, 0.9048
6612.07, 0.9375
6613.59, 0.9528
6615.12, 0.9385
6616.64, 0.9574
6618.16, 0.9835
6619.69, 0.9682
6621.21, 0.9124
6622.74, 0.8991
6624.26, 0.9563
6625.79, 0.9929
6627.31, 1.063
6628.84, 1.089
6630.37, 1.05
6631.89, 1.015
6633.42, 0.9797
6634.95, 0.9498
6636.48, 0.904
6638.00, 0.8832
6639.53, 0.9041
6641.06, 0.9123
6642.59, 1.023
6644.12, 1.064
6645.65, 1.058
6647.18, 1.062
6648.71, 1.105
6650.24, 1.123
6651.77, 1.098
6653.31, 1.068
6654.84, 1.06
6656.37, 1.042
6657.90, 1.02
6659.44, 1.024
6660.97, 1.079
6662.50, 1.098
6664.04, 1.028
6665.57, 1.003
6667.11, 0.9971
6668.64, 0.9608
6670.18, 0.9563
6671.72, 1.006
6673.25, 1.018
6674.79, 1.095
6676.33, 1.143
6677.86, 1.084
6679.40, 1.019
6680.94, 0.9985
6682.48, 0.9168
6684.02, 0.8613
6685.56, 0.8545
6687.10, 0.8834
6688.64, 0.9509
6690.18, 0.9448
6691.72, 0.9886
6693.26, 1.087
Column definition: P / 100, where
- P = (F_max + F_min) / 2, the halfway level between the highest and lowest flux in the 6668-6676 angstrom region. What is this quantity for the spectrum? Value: 0.0103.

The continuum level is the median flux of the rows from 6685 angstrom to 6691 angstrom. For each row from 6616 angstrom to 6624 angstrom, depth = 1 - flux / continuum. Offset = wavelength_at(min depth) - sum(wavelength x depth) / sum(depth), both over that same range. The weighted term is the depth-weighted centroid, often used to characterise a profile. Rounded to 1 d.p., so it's 0.4 angstrom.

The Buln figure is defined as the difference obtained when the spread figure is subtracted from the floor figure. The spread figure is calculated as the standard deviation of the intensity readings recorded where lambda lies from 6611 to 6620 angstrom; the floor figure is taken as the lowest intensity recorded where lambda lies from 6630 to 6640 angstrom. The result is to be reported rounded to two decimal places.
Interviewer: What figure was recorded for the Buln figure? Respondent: 0.87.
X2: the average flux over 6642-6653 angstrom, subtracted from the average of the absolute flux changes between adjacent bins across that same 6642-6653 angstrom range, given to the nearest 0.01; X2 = -1.05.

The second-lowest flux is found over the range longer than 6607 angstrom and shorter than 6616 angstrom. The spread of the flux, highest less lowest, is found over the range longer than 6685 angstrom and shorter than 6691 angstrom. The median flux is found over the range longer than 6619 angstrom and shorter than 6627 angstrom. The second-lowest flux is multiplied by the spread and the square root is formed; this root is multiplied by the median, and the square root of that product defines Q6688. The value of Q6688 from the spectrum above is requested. 0.53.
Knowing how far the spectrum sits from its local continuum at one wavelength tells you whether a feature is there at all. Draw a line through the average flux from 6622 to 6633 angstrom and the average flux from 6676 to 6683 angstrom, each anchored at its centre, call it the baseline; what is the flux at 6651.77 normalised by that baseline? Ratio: 1.08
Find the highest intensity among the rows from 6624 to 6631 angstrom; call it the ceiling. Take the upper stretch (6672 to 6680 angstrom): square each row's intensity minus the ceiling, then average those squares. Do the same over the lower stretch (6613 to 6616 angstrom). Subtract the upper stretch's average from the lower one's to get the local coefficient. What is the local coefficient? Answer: 0.018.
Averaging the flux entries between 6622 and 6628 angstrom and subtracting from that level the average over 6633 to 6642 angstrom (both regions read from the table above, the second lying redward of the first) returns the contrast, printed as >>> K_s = 0.06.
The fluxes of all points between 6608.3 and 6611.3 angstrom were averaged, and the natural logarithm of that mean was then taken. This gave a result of -0.11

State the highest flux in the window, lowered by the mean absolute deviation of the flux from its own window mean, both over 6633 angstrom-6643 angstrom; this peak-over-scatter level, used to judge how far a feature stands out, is 0.98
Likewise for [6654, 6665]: 1.07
